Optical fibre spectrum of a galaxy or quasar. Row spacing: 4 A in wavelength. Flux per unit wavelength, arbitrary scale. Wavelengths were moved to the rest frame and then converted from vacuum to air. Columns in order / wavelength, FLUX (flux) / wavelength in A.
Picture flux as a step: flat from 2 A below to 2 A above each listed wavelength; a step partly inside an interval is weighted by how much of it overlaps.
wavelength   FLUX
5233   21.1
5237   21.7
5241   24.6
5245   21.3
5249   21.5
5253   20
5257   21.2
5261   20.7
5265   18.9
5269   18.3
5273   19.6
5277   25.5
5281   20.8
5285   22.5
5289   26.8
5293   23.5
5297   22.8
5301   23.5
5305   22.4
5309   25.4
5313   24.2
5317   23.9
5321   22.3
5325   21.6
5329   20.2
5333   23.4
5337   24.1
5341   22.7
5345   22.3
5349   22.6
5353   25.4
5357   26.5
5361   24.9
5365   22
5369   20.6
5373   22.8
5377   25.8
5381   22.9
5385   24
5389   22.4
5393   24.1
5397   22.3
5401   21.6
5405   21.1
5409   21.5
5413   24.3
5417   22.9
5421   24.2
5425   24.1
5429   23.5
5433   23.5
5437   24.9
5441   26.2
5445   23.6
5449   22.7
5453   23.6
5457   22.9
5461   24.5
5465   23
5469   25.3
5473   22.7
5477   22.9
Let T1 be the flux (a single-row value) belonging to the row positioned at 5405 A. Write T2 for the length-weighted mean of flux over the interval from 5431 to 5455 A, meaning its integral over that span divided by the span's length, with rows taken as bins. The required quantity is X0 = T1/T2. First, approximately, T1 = 21.1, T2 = 24.1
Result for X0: 0.88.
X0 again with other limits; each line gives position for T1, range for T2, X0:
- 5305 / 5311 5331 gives 1.00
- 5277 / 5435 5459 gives 1.06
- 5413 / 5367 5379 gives 1.05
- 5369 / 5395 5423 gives 0.91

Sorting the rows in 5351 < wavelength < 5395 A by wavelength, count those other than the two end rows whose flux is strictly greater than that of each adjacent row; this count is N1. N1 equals 3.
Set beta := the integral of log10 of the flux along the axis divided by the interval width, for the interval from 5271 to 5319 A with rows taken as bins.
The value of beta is 1.37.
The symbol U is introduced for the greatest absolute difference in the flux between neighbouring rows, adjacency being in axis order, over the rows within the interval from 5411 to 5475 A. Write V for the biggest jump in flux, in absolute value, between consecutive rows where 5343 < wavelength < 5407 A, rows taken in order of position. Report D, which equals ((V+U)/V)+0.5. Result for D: 2.4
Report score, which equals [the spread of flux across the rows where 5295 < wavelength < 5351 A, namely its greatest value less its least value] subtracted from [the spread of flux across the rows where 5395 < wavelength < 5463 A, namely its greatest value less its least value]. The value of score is -0.1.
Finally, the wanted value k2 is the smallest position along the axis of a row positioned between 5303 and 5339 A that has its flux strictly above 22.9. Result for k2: 5309 A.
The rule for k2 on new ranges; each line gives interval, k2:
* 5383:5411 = 5385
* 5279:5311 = 5289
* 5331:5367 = 5333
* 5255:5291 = 5277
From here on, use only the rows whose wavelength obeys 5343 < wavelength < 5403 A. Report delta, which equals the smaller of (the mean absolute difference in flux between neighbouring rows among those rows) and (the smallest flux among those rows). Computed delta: 1.8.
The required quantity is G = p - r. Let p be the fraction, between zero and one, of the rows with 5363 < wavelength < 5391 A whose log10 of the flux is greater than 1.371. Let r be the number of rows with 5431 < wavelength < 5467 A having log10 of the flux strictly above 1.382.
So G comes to -2.7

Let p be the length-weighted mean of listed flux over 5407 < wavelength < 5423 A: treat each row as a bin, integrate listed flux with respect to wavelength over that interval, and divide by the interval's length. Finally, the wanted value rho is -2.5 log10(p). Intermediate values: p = 23.2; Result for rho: -3.41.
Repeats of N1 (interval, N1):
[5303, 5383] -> 4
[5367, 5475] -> 9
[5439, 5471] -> 2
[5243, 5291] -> 3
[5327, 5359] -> 1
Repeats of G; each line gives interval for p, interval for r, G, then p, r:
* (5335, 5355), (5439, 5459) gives -0.6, 0.40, 1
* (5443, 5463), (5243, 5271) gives 0.6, 0.60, 0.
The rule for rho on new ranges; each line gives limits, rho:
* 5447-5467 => -3.42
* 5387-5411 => -3.36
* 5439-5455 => -3.45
